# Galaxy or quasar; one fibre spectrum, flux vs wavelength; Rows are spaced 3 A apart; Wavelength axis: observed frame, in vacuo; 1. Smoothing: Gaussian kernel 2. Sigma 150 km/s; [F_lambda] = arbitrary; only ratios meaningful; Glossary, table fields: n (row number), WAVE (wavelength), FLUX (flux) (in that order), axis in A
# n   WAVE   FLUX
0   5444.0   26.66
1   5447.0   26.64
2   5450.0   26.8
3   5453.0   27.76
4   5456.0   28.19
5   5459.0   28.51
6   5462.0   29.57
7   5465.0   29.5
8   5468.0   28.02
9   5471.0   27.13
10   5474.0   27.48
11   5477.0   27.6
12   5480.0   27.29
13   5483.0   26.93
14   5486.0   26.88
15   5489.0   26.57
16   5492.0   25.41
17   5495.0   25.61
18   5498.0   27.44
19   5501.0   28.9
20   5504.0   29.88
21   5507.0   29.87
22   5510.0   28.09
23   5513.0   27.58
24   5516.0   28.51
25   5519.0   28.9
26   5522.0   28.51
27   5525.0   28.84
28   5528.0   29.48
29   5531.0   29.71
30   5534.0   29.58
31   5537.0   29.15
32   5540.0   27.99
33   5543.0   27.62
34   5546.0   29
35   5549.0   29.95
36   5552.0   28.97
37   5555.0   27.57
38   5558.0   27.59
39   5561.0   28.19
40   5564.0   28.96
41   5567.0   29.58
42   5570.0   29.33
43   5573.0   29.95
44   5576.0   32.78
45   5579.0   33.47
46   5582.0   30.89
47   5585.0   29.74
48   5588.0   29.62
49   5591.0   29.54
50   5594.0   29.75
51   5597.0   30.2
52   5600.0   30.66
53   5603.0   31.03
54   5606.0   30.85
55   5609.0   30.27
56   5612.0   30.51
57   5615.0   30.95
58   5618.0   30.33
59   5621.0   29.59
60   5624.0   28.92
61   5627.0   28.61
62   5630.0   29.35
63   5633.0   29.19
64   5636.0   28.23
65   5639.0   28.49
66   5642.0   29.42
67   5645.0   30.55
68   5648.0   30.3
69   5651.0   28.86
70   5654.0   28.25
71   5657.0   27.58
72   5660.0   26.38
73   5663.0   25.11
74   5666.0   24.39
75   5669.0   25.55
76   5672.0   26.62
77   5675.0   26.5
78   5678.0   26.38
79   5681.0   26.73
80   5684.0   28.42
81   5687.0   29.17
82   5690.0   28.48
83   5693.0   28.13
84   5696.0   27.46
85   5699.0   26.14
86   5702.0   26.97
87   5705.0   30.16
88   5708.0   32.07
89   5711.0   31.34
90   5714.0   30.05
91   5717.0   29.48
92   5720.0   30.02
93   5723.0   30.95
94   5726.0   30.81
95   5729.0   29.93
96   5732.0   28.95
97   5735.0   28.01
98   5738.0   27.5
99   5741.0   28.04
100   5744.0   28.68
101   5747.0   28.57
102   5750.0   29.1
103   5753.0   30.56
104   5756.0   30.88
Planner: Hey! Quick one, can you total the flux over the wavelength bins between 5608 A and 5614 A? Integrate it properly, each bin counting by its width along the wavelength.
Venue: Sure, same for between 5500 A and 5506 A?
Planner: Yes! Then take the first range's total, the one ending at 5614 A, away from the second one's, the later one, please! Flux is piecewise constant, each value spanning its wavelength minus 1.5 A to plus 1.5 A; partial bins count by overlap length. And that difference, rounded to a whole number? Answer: -6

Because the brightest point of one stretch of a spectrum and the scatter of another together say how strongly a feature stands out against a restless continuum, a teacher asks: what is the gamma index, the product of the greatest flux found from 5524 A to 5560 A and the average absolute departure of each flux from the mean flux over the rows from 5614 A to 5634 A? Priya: 19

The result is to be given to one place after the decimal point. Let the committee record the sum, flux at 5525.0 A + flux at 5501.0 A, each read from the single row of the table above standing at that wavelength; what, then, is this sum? 57.7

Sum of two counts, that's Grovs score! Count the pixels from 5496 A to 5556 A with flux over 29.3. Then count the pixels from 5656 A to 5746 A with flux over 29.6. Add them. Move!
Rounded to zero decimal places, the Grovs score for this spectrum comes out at 14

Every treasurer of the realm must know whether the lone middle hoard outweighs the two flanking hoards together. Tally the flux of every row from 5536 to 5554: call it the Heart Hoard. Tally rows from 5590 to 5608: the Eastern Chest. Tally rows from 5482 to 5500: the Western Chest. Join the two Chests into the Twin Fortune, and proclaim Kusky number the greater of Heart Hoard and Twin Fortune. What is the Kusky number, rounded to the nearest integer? 341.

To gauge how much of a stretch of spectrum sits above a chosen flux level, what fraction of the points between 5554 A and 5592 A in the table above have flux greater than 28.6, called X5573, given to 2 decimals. 0.77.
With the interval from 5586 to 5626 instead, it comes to 1.00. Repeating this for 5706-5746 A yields 0.77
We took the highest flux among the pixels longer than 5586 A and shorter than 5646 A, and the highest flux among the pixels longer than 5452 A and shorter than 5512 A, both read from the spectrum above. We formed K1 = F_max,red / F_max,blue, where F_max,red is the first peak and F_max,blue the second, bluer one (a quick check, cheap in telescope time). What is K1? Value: 1.04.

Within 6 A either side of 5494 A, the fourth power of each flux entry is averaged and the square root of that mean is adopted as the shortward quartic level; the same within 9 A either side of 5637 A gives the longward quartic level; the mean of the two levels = 773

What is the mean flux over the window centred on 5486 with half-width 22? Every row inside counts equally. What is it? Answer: 27.6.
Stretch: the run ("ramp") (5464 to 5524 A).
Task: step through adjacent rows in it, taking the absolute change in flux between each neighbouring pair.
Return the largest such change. 1.8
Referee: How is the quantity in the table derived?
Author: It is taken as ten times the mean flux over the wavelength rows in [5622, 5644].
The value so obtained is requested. 289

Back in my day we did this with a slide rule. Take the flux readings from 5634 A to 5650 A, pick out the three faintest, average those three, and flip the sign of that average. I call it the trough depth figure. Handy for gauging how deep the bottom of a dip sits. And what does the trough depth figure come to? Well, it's -28.7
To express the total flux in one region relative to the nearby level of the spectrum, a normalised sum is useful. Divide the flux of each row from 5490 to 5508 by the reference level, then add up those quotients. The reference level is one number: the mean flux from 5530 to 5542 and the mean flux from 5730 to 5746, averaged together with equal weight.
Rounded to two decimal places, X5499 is 5.83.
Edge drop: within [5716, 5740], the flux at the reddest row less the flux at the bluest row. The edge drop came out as -2.0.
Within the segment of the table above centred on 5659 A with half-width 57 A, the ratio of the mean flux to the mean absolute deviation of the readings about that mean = 19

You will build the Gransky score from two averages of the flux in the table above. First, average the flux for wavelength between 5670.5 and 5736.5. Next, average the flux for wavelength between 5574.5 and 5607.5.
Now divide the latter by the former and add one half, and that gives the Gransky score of 1.570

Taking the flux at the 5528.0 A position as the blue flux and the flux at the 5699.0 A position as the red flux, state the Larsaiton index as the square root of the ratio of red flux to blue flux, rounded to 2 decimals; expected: 0.94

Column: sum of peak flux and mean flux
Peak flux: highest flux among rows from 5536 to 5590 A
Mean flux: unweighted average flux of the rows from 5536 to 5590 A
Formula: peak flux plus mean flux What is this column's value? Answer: 62.9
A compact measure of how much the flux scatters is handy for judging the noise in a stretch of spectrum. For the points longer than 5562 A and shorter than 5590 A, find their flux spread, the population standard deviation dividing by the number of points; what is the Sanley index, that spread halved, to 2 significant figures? 0.75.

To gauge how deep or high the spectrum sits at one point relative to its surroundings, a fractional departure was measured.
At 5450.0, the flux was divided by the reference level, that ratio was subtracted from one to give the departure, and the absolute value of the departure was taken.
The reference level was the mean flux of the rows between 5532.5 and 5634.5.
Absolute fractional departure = 0.10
